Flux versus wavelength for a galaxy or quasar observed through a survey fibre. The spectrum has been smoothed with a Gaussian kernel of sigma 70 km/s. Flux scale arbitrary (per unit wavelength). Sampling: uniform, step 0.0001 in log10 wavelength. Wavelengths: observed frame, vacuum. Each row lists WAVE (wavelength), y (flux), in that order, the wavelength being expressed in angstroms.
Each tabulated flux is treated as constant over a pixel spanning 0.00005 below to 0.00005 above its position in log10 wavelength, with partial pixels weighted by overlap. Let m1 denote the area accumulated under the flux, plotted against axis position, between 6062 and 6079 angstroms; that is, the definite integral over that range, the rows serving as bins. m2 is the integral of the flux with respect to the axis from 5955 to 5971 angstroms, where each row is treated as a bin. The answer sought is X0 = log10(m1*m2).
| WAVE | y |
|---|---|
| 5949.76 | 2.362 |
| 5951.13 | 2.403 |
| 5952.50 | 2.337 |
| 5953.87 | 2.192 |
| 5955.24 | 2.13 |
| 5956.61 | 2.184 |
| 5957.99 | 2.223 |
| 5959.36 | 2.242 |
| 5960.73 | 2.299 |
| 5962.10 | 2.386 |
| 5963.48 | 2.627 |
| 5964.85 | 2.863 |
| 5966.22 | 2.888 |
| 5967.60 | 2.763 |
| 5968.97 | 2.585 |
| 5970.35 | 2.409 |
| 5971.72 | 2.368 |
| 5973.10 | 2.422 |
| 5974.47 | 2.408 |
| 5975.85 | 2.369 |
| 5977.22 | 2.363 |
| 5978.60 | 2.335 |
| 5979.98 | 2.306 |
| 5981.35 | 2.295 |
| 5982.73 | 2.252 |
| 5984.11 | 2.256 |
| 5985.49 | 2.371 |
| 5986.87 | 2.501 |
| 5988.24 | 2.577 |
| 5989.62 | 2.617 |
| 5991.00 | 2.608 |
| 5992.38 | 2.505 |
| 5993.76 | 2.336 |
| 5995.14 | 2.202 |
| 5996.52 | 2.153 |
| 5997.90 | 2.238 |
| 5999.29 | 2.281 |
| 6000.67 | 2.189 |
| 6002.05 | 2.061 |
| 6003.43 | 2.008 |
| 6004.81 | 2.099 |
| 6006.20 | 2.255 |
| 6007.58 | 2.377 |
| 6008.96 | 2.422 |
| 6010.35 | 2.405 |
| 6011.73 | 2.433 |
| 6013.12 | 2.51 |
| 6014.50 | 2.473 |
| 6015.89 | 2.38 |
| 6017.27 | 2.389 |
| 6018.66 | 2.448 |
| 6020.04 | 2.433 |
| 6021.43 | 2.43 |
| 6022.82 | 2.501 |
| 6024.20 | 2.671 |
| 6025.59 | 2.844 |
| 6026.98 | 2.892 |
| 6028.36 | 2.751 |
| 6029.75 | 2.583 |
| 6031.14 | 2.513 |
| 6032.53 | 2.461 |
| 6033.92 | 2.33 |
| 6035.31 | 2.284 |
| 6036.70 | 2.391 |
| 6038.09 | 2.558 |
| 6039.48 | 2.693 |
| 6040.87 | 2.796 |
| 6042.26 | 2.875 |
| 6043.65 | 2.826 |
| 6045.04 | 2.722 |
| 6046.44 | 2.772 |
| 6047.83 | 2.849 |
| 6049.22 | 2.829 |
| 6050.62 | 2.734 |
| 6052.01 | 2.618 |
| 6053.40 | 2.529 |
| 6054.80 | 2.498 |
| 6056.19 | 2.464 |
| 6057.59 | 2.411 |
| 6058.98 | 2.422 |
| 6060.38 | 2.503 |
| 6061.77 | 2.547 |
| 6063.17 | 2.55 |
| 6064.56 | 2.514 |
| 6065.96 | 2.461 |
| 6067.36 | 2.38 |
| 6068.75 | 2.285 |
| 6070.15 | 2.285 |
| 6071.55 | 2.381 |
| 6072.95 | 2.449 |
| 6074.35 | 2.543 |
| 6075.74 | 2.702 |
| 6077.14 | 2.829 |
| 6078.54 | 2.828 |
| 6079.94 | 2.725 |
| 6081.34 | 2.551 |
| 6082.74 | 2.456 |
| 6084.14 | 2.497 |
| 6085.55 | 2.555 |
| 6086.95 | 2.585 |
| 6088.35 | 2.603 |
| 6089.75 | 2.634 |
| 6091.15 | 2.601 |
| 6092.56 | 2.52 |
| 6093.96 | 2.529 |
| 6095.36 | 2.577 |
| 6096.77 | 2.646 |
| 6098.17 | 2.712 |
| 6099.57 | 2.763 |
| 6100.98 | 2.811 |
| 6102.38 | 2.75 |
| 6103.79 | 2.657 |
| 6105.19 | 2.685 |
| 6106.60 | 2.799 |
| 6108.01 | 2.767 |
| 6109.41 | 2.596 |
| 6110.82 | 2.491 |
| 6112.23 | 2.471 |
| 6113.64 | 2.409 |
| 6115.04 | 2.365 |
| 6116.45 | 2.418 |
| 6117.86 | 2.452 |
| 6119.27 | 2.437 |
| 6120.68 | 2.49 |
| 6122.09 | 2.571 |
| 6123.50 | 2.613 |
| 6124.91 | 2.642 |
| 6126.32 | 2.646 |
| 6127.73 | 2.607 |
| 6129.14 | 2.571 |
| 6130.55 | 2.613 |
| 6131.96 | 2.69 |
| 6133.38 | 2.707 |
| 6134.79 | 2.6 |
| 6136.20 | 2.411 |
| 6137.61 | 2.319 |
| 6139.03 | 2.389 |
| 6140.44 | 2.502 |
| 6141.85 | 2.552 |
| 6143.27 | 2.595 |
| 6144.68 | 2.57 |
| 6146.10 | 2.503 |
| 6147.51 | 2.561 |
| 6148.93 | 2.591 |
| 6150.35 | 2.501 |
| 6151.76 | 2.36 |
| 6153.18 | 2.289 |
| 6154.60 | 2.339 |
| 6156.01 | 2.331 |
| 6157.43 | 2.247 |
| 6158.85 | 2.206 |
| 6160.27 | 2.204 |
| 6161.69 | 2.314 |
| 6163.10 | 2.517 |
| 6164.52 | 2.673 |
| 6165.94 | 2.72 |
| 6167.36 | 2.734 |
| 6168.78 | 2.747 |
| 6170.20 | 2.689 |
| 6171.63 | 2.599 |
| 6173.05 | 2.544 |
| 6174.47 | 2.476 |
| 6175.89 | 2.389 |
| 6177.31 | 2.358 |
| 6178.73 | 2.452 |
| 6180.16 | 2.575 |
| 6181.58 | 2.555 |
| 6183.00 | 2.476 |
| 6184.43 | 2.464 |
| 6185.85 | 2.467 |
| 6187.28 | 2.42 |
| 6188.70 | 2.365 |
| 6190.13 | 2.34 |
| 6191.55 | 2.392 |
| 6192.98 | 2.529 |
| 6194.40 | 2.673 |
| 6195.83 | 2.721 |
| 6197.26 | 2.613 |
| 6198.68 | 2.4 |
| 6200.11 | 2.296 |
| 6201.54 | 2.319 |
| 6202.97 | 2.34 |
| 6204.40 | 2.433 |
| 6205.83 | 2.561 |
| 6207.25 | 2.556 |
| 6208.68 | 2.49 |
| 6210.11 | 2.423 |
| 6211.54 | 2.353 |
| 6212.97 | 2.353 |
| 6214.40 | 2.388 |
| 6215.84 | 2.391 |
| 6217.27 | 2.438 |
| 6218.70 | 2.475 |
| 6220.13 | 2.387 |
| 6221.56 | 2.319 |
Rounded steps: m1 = 42.7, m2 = 39.6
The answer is 3.23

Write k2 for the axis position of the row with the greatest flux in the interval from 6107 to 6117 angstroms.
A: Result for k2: 6108.01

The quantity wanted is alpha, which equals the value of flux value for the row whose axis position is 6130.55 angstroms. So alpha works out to 2.613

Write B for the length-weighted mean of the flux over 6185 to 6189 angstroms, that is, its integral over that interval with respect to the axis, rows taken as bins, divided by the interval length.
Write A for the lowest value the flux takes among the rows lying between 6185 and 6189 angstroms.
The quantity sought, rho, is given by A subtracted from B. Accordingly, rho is 0.06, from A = 2.365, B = 2.43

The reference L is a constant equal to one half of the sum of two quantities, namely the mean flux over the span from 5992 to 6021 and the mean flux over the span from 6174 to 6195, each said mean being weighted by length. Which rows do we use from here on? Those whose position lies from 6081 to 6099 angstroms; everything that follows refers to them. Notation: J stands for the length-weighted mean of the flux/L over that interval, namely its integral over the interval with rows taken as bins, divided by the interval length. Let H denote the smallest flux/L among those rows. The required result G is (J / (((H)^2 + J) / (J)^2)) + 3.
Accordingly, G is 3.59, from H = 1.03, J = 1.08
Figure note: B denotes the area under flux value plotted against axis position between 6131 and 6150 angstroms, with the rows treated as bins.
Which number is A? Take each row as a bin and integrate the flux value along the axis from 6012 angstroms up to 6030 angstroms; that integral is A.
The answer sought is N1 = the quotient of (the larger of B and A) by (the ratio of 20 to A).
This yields 111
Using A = 46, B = 48.2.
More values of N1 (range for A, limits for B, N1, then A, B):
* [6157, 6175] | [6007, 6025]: 103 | 45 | 44.2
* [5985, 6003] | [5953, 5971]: 93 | 42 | 44.0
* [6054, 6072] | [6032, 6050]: 105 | 44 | 47.6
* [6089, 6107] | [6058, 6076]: 115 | 48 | 44.2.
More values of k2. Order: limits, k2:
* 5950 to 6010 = 5966.22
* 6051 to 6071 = 6052.01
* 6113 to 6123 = 6122.09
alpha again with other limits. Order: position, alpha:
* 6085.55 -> 2.555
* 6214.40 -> 2.388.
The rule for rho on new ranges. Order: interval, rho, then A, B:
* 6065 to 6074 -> 0.10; 2.285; 2.38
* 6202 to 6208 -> 0.13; 2.34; 2.47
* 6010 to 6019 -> 0.05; 2.38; 2.43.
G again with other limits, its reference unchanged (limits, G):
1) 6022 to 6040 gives 3.63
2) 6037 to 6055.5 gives 3.66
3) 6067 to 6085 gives 3.61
